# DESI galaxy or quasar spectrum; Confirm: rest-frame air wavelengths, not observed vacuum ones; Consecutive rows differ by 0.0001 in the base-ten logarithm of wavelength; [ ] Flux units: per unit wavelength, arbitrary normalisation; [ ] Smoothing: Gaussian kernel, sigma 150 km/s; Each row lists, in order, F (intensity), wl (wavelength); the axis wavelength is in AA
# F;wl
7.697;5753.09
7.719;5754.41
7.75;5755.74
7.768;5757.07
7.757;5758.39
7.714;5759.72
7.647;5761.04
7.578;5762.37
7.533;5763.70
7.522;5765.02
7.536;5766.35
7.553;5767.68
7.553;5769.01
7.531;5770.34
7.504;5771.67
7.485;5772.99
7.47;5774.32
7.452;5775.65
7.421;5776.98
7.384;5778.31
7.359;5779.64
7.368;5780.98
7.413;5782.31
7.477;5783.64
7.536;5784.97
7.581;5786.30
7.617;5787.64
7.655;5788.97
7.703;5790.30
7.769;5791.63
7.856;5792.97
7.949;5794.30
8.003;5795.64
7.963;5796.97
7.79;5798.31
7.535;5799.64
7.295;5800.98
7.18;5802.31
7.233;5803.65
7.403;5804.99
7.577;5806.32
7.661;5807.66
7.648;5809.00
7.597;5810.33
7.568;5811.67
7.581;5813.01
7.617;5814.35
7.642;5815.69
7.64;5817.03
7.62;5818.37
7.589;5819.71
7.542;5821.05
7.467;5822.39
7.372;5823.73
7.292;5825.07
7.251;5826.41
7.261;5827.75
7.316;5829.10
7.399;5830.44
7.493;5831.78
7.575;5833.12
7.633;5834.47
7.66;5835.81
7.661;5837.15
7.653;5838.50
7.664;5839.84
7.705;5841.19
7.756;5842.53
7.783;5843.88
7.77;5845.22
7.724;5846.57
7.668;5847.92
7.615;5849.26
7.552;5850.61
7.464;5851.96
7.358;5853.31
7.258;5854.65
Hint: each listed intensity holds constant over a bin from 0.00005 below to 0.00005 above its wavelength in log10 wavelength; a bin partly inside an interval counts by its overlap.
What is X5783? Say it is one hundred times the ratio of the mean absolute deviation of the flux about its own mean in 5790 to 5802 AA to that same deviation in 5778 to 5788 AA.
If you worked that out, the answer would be 195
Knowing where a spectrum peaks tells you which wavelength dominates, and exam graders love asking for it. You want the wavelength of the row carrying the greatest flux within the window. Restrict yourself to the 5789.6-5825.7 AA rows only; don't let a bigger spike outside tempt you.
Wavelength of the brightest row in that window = 5795.64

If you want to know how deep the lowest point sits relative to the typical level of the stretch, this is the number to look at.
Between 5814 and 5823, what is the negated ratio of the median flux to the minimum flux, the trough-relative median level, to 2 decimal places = -1.02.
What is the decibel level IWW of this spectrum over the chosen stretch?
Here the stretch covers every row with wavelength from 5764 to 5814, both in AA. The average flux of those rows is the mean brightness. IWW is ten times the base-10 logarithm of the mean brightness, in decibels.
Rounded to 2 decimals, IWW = 8.79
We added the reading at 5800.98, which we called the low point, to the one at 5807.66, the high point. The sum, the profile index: 15.0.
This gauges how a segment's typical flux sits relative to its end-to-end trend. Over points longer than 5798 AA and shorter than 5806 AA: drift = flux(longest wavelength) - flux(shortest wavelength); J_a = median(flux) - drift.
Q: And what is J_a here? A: 7.74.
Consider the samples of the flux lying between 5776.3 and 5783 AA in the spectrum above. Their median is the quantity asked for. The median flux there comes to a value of 7.38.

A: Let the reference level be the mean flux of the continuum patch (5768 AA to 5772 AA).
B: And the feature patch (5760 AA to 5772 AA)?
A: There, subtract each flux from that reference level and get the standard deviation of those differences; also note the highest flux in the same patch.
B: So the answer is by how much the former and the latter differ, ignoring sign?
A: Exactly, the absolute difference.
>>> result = 7.61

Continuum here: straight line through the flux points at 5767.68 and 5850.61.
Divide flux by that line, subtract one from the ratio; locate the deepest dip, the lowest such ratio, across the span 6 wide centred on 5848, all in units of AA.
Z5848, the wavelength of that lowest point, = 5850.61 AA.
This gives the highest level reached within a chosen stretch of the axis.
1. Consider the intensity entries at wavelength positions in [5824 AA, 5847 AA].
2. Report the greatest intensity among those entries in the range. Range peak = 7.783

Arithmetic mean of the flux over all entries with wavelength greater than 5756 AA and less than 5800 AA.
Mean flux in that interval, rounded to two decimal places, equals 7.61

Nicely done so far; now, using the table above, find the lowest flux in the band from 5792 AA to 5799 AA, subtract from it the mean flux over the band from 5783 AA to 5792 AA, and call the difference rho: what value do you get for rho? 0.17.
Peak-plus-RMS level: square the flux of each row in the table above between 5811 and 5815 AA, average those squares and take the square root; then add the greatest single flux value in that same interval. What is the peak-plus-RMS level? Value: 15.21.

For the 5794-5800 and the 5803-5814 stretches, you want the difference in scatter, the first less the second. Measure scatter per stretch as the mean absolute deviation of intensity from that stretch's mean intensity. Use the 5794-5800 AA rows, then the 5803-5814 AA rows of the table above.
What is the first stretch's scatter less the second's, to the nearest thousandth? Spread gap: 0.041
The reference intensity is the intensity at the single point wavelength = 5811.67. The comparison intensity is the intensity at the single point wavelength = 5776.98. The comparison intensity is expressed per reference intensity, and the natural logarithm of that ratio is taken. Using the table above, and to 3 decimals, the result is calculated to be -0.020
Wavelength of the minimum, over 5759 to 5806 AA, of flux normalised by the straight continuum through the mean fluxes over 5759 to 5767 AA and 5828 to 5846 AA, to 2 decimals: 5802.31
